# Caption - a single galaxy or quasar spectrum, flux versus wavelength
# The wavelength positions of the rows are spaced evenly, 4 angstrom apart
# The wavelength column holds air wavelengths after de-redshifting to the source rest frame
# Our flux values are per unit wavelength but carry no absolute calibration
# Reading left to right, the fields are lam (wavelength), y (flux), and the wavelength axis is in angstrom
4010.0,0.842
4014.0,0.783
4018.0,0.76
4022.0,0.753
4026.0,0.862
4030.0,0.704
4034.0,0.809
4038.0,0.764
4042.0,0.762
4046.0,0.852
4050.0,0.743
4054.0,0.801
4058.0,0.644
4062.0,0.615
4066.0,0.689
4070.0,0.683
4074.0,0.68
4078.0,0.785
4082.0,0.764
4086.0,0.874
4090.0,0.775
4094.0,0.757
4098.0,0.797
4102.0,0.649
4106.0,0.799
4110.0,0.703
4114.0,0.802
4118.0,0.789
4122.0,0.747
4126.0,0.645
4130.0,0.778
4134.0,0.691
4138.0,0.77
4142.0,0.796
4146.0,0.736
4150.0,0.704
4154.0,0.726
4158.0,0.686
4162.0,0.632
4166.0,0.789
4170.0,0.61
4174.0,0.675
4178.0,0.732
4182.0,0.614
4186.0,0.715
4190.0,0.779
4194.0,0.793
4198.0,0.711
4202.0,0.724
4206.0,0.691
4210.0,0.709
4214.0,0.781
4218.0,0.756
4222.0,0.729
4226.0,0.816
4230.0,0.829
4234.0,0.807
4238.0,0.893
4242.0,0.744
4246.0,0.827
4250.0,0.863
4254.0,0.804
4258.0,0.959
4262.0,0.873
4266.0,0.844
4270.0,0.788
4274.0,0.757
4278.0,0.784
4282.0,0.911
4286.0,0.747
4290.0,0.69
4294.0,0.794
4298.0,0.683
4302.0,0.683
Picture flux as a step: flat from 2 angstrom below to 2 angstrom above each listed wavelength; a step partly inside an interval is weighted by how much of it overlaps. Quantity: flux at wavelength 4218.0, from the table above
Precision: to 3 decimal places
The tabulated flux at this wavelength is 0.756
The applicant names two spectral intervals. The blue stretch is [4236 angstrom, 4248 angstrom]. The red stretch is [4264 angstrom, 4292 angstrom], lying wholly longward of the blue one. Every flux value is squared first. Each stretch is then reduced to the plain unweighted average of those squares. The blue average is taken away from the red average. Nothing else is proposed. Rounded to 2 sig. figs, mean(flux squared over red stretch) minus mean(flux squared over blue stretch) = -0.052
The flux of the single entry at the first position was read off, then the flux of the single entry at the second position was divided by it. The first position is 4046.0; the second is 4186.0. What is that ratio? 0.84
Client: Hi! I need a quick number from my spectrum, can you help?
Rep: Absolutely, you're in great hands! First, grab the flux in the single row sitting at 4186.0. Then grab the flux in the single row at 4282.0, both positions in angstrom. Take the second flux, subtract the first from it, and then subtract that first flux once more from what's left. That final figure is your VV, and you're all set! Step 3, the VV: -0.52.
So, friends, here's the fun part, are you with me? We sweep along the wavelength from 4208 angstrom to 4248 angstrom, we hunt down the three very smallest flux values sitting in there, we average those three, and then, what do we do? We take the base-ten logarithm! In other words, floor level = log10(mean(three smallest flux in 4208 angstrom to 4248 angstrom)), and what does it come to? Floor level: -0.14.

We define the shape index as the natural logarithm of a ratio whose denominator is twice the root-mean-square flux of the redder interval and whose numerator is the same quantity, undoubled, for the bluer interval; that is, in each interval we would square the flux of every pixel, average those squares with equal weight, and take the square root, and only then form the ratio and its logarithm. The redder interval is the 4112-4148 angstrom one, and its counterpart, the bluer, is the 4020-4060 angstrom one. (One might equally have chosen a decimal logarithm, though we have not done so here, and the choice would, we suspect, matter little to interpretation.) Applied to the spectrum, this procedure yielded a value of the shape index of -0.67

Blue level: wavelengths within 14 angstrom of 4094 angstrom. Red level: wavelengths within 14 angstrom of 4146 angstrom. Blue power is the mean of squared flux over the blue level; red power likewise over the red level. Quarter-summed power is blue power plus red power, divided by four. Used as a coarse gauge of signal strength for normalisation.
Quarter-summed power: 0.284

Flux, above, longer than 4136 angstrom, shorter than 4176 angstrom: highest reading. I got 0.796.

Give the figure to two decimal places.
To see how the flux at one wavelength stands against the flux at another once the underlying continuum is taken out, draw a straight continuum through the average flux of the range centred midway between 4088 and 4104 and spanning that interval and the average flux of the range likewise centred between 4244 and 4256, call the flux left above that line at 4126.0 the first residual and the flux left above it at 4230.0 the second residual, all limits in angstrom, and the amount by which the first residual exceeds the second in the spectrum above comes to -0.13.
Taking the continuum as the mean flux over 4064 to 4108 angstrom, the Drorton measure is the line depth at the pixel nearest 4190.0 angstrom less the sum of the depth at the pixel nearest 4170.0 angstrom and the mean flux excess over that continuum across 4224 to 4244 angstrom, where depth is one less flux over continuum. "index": -0.29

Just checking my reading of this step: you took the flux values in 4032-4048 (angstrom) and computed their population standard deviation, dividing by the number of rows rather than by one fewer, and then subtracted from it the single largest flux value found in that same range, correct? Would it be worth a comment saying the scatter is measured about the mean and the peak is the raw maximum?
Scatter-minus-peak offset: -0.81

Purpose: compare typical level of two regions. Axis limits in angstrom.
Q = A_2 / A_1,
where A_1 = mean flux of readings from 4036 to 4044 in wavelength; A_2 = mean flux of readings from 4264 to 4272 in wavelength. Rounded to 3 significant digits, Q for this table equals 1.07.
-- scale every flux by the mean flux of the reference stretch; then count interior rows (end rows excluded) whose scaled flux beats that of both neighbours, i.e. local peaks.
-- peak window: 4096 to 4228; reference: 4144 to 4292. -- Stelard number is 10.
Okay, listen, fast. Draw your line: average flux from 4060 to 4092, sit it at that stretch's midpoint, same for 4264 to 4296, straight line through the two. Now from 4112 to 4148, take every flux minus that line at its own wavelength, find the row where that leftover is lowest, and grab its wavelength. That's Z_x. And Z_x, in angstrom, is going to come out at 4126.0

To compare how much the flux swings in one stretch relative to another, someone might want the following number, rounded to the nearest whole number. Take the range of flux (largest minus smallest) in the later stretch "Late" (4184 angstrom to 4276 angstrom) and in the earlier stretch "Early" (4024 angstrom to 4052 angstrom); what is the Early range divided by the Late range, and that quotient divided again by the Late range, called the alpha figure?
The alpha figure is 2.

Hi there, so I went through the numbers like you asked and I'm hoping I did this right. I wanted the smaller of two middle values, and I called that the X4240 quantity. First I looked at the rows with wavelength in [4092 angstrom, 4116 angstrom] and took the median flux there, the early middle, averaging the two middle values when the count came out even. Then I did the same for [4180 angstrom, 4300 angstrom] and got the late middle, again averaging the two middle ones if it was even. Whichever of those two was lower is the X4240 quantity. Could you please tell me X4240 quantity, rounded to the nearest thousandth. 0.777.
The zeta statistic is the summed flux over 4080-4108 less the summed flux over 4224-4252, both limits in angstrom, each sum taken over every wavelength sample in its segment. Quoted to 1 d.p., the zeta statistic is -0.4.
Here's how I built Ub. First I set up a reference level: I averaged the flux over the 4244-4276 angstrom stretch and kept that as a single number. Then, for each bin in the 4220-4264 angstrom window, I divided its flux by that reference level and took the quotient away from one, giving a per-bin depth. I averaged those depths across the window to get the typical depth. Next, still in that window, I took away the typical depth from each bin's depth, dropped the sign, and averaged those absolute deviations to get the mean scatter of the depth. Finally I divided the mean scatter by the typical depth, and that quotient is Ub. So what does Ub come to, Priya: 5.9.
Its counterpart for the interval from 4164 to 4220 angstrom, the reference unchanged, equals 0.4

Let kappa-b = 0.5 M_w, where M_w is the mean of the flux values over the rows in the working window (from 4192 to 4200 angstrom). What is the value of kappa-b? 0.376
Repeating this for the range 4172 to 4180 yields 0.352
